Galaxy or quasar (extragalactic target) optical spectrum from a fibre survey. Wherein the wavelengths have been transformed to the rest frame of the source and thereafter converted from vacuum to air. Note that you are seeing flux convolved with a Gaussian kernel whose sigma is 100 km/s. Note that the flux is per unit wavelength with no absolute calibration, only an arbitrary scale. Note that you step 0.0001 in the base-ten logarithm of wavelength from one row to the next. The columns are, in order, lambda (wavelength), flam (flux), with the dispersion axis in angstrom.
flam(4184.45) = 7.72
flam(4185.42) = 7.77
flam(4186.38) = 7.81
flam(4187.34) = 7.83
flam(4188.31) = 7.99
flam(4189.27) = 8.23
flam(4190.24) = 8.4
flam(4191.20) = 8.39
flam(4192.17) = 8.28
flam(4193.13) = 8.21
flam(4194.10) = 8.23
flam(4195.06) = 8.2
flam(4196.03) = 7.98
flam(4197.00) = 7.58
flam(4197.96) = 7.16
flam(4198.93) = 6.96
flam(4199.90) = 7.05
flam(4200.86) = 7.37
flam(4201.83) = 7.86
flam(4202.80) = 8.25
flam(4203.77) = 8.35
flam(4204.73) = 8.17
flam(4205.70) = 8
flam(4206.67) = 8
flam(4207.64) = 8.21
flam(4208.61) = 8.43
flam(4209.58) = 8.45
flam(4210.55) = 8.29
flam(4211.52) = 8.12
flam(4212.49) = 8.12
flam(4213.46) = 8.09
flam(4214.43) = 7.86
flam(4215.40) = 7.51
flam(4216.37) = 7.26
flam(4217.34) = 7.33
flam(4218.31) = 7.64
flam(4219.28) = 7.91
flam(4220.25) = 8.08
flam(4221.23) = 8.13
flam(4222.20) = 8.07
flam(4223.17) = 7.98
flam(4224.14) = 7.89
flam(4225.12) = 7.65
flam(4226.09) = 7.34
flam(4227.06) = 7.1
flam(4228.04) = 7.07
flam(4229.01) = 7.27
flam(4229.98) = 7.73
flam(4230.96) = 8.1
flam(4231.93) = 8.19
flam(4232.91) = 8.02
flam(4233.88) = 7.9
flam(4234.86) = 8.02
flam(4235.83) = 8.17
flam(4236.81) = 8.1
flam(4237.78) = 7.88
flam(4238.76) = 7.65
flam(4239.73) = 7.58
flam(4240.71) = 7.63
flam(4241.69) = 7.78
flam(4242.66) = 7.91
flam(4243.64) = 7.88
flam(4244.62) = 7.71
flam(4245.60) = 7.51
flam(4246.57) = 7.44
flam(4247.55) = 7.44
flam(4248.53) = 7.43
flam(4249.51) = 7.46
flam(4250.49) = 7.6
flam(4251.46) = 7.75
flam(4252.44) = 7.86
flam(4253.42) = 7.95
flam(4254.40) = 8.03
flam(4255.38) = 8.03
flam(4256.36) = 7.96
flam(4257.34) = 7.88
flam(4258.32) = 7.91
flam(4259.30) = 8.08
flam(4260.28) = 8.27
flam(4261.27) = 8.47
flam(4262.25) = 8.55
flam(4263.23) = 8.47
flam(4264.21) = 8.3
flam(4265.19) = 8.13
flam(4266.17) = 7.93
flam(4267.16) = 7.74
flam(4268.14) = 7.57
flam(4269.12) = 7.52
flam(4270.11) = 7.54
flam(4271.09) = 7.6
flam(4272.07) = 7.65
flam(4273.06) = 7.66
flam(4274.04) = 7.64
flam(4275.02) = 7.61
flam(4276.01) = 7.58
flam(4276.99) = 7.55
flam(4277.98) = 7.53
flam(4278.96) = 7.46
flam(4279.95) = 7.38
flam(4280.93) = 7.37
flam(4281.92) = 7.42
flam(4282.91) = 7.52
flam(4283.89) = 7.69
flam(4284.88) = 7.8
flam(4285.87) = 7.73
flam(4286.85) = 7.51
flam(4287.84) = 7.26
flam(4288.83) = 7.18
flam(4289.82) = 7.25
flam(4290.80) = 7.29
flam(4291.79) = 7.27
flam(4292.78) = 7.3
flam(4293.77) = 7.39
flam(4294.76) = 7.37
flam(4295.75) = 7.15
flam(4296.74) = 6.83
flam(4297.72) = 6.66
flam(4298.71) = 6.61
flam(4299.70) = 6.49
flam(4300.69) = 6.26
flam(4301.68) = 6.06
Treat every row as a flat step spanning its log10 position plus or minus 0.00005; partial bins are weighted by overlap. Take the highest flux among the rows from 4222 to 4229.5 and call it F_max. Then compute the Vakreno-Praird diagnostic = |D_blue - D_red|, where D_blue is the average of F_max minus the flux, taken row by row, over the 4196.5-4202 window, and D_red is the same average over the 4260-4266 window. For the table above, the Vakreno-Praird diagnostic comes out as 1.04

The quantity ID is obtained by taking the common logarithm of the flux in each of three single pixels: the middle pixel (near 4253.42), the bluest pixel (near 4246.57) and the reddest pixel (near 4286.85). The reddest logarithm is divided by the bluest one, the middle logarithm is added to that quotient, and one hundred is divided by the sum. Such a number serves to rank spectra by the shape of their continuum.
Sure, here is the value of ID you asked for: 52.5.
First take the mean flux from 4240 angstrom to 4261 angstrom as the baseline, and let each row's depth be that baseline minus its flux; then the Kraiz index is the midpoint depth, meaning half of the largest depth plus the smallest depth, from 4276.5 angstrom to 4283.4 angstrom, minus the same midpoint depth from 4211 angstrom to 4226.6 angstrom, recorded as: 0.2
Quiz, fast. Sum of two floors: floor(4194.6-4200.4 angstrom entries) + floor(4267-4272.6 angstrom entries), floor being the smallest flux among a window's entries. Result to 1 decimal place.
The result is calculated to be 14.5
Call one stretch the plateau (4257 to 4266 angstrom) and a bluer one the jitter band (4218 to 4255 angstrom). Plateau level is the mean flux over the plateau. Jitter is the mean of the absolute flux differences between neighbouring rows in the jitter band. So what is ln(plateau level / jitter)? 4.1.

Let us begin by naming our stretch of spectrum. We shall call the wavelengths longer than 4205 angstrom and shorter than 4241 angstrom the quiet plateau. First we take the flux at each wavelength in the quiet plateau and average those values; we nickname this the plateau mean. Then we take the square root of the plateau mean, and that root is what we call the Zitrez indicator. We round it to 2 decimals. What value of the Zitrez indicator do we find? 2.80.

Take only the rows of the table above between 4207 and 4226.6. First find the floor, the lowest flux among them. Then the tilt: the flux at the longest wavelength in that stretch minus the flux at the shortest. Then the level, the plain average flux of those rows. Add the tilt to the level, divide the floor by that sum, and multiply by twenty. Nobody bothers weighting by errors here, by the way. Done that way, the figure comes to 20.6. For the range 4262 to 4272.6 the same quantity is 21.5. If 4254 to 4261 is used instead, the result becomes 19.1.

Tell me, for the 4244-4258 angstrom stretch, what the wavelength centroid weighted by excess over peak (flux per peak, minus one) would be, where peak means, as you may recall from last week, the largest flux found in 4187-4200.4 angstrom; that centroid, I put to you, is 4249.9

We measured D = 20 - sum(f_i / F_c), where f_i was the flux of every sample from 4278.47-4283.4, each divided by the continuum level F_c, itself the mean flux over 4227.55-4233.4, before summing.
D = 15.2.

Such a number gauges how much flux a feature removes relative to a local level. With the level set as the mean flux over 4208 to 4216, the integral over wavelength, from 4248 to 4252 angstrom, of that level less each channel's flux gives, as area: 2.1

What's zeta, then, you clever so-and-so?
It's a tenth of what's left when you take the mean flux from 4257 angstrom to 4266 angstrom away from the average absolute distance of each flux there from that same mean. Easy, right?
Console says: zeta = -0.80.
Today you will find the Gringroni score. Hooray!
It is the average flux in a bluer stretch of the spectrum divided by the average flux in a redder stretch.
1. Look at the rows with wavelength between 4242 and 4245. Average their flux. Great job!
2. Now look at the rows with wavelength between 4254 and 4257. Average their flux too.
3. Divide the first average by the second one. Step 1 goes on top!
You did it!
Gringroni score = 0.98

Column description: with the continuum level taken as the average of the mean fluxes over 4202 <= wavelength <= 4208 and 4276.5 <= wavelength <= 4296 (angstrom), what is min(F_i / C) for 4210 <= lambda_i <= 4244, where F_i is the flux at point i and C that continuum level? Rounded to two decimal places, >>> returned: 0.91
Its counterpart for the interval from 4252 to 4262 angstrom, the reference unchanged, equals 1.01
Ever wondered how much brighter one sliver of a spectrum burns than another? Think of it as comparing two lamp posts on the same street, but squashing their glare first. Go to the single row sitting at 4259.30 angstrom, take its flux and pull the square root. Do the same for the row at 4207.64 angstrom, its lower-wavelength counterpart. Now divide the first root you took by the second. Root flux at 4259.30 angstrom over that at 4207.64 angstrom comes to 0.99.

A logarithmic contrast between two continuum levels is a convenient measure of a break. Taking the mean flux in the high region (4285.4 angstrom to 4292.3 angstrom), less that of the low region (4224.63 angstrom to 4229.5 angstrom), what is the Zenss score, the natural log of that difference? -2.7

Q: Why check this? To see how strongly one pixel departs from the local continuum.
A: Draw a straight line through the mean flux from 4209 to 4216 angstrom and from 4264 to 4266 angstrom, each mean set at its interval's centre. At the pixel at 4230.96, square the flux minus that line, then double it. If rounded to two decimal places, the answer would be 0.00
